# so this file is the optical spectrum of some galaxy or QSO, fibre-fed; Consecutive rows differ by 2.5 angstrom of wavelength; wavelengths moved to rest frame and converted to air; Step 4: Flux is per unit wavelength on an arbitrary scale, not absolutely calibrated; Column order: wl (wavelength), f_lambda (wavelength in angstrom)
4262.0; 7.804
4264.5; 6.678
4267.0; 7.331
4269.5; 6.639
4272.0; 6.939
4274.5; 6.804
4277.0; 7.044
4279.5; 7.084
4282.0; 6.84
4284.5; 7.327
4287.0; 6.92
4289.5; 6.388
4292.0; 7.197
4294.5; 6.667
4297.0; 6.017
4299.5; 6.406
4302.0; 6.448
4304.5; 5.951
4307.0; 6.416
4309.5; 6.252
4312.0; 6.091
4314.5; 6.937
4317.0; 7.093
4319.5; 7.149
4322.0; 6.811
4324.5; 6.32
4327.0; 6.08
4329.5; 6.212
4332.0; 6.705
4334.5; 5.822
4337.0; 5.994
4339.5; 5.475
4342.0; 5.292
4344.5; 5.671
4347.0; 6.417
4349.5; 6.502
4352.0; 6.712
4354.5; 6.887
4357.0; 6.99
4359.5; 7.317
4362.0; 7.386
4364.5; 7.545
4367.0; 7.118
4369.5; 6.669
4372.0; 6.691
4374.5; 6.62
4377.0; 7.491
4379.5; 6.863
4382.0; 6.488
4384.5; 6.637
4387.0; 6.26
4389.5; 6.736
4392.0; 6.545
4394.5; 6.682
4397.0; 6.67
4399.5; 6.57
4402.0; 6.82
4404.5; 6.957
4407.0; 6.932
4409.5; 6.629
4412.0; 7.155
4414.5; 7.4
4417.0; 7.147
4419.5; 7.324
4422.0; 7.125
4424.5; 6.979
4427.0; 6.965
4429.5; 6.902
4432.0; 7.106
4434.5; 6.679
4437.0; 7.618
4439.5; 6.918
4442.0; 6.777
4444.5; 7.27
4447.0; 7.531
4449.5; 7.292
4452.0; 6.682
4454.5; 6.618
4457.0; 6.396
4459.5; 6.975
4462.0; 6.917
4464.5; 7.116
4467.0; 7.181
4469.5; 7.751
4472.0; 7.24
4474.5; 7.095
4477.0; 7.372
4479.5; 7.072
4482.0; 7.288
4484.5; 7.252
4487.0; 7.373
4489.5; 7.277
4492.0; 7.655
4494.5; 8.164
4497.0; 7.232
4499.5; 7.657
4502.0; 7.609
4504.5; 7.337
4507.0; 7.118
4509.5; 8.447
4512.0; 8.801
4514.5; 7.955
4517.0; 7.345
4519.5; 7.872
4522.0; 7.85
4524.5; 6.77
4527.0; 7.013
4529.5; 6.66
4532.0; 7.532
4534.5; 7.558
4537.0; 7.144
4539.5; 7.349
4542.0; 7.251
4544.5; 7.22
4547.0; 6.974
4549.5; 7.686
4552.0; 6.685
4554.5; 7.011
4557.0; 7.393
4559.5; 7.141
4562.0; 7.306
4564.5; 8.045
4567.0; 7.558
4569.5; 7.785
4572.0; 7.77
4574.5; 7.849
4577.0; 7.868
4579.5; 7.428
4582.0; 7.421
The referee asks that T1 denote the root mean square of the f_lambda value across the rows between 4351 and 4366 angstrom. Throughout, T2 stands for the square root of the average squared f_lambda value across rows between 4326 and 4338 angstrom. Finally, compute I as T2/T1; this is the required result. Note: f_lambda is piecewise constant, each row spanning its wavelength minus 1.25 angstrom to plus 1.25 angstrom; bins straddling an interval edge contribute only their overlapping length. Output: 0.86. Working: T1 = 7.1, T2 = 6.17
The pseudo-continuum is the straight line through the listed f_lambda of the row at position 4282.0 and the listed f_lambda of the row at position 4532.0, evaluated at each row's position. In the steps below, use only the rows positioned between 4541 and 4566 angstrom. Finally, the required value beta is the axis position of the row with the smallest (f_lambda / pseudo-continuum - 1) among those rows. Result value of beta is 4552.0 angstrom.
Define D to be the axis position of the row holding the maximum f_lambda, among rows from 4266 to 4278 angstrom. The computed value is 4267.0 angstrom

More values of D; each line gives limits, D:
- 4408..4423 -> 4414.5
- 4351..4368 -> 4364.5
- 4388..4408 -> 4404.5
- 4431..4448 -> 4437.0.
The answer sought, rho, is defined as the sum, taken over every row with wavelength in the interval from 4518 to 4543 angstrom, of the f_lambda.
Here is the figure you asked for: 73.0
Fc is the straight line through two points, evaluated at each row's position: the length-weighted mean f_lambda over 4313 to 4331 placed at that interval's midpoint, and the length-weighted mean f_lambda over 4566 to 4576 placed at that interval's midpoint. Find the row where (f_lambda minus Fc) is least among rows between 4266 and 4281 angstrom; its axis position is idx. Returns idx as 4269.5 angstrom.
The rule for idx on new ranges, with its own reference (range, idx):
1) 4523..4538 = 4529.5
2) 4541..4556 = 4552.0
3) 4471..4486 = 4479.5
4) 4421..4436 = 4434.5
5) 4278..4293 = 4289.5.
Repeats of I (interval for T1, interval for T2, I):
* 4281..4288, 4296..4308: 0.89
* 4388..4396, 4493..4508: 1.13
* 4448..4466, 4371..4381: 1.01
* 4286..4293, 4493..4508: 1.10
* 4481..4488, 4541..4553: 0.98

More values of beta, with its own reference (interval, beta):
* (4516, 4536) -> 4529.5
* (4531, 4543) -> 4537.0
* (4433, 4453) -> 4452.0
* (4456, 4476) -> 4457.0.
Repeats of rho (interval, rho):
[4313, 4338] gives 65.1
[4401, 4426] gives 70.5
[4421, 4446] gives 70.3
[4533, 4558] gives 72.3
